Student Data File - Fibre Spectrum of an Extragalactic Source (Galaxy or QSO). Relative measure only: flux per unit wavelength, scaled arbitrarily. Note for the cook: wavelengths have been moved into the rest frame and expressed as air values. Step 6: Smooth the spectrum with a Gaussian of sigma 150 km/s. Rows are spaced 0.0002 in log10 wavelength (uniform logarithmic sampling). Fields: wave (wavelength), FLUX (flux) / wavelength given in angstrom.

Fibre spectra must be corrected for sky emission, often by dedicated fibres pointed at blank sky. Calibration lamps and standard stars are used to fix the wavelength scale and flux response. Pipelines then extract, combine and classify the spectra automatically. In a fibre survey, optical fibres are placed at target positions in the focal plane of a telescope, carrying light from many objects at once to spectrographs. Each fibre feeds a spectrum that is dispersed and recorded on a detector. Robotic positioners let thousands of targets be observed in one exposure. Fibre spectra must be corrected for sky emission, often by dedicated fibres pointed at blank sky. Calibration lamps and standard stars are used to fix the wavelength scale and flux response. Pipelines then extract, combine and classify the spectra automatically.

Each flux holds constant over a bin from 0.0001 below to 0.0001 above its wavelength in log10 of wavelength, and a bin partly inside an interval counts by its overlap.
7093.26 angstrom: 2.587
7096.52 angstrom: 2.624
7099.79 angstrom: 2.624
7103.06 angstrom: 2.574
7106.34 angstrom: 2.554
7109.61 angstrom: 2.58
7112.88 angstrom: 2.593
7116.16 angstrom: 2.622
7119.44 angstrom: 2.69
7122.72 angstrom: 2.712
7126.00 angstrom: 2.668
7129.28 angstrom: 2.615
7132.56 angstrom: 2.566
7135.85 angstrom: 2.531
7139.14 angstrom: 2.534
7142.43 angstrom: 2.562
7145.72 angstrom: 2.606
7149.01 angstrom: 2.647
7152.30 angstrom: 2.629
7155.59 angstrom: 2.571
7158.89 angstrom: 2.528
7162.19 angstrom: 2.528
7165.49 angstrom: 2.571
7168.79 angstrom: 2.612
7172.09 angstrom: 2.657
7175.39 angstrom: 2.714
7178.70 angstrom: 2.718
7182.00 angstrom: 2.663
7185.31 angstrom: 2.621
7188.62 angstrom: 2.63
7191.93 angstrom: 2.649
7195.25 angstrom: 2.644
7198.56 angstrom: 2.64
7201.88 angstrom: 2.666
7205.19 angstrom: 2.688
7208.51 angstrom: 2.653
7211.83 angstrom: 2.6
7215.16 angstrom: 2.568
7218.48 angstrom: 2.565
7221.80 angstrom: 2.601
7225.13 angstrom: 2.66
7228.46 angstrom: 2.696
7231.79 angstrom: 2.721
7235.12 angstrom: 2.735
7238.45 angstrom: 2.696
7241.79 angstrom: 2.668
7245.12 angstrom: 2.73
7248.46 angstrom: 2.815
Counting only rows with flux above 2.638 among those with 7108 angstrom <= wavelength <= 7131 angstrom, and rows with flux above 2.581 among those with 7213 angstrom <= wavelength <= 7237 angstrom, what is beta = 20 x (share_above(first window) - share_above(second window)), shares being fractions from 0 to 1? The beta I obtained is -5.7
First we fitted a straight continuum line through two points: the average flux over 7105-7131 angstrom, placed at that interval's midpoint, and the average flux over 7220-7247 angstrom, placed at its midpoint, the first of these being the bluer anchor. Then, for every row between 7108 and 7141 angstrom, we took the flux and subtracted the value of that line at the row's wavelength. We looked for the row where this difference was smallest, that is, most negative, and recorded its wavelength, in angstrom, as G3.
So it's 7135.85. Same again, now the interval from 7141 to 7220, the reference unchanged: 7162.19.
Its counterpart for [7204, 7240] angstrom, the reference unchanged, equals 7218.48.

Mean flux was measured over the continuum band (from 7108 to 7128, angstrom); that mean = 2.64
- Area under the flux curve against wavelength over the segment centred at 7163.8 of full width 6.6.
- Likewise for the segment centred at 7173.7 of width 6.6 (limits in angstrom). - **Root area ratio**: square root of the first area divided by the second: 0.97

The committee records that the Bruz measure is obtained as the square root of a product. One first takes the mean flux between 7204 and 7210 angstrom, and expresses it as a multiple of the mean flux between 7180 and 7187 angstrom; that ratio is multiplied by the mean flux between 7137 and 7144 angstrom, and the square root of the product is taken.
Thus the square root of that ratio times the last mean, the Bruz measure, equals 1.60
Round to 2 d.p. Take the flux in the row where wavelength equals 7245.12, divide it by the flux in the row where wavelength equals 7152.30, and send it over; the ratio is 1.04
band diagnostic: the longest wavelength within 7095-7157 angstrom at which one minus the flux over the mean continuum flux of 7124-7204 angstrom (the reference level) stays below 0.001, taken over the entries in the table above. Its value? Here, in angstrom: 7152.30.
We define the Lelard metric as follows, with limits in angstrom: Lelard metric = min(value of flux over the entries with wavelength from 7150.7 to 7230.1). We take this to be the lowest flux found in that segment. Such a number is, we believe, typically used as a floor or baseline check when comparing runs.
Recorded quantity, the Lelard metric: 2.528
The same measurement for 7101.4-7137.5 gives 2.531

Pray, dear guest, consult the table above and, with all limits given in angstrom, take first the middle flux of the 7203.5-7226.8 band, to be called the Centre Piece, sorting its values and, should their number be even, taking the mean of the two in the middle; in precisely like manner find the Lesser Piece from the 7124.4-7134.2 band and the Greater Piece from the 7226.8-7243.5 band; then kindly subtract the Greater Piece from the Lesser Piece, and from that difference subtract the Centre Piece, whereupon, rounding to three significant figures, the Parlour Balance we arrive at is -2.68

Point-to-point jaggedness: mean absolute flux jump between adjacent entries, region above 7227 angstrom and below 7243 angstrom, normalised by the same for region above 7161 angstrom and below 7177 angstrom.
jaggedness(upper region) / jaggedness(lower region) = 0.6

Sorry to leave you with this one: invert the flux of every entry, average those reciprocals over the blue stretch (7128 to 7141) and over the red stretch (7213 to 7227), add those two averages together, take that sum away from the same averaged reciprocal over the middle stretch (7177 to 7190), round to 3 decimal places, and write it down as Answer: -0.399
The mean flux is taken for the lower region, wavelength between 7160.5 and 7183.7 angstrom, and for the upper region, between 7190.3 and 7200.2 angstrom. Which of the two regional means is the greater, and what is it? 2.644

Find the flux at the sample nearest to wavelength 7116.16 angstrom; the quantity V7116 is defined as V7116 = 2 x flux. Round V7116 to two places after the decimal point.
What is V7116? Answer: 5.24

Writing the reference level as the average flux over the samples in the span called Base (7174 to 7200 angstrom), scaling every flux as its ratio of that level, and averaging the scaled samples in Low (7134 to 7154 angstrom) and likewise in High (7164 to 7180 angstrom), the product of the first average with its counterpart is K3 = 0.970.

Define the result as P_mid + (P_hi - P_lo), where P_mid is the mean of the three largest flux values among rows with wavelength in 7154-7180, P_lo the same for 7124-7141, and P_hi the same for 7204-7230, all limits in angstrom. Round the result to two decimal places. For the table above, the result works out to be 2.76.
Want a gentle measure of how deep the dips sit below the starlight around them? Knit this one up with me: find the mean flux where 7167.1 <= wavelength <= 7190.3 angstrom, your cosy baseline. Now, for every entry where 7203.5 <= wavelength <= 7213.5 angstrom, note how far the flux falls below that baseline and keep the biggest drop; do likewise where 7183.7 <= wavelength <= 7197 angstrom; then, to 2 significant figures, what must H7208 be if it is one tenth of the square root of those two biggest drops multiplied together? 0.0048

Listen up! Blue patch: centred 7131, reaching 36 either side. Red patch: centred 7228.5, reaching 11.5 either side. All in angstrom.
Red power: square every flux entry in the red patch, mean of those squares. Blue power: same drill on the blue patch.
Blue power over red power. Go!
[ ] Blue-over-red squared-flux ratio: 0.947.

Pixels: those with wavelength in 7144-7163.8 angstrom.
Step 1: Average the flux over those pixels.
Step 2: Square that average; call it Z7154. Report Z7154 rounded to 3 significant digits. 6.68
